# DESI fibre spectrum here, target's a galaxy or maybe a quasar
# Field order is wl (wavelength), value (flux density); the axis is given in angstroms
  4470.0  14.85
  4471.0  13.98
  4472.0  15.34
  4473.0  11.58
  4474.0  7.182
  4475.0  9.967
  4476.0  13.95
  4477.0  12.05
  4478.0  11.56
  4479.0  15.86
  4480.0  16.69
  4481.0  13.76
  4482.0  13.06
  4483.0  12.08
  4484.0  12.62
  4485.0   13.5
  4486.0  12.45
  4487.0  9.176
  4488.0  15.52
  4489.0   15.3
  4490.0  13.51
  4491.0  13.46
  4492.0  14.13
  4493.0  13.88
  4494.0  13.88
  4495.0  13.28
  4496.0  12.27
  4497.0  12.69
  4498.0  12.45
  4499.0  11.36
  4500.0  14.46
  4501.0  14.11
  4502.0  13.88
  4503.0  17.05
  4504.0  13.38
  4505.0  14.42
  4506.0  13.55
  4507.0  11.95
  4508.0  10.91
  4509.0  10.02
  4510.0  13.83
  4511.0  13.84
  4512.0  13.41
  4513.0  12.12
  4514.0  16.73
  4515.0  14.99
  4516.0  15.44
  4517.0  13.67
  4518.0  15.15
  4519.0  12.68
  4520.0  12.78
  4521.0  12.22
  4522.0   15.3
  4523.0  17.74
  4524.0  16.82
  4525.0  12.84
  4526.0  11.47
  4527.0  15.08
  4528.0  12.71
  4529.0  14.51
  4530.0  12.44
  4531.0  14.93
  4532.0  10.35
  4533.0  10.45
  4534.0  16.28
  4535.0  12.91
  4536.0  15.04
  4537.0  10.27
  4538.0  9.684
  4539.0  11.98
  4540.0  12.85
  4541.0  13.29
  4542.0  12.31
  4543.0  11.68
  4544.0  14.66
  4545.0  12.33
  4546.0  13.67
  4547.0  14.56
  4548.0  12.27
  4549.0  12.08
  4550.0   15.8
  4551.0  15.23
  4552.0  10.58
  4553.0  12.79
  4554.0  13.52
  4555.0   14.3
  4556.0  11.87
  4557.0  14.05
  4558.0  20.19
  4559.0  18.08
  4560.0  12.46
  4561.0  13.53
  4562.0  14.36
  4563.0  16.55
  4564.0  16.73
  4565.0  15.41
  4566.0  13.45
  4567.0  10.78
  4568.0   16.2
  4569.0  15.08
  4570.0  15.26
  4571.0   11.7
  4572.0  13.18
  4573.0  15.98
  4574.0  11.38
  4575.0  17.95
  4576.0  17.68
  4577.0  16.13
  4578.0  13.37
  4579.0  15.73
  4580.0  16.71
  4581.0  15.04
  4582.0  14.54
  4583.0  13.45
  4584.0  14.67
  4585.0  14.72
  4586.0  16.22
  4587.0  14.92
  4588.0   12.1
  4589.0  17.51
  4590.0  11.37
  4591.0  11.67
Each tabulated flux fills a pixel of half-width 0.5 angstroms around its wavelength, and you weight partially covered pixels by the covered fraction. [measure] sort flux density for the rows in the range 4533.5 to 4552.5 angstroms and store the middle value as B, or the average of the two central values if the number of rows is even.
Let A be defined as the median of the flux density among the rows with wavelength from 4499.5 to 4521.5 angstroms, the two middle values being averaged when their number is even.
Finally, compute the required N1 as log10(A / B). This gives 0.03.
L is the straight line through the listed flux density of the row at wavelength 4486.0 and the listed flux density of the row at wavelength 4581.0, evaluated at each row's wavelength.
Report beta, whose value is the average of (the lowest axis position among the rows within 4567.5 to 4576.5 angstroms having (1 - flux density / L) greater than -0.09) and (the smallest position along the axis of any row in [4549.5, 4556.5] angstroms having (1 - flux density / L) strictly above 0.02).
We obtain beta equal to 4560.5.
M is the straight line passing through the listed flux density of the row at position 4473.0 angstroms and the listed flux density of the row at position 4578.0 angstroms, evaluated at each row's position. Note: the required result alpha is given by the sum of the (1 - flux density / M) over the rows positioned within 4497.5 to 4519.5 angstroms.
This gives -2.6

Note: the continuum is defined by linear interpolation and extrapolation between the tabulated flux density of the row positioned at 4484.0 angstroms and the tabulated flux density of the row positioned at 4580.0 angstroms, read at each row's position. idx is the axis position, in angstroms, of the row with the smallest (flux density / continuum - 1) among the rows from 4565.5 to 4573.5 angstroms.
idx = 4567.0 angstroms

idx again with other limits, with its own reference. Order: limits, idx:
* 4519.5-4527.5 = 4526.0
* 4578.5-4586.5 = 4583.0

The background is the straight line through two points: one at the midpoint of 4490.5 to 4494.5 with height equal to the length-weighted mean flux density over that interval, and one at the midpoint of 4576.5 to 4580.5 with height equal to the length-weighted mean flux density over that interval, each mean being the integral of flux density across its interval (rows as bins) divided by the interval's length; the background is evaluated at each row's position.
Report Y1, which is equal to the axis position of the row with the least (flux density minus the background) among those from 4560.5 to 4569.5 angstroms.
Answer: 4567.0 angstroms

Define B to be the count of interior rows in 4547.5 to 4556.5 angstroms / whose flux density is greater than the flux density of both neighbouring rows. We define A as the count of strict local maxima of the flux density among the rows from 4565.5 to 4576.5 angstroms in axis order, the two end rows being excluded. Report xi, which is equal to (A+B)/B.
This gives 3.0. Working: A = 4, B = 2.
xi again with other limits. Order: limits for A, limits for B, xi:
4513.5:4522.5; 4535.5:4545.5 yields 2.5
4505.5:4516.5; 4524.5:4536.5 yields 1.5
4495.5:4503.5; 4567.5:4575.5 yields 2.0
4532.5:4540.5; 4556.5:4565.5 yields 2.0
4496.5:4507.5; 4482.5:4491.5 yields 2.5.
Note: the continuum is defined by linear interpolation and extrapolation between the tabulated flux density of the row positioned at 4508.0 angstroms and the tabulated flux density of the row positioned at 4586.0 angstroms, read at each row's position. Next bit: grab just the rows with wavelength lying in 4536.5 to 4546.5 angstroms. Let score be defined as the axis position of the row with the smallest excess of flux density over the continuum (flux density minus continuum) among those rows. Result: 4538.0 angstroms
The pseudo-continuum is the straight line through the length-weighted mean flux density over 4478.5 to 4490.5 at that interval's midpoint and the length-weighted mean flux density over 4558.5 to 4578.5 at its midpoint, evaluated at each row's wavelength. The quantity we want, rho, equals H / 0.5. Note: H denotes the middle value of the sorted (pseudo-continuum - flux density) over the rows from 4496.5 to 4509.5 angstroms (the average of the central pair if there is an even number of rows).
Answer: 1.0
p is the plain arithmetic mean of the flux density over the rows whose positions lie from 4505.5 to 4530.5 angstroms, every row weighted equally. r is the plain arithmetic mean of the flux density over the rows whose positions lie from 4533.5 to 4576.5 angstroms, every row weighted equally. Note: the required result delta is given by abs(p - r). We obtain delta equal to 0.3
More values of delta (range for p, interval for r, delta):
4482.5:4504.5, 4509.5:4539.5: 0.2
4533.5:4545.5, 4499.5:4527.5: 1.1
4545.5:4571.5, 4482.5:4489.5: 1.3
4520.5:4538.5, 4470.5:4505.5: 0.1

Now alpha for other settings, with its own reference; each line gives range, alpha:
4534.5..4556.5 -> -0.1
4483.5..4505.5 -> -2.8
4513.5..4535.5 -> -2.7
